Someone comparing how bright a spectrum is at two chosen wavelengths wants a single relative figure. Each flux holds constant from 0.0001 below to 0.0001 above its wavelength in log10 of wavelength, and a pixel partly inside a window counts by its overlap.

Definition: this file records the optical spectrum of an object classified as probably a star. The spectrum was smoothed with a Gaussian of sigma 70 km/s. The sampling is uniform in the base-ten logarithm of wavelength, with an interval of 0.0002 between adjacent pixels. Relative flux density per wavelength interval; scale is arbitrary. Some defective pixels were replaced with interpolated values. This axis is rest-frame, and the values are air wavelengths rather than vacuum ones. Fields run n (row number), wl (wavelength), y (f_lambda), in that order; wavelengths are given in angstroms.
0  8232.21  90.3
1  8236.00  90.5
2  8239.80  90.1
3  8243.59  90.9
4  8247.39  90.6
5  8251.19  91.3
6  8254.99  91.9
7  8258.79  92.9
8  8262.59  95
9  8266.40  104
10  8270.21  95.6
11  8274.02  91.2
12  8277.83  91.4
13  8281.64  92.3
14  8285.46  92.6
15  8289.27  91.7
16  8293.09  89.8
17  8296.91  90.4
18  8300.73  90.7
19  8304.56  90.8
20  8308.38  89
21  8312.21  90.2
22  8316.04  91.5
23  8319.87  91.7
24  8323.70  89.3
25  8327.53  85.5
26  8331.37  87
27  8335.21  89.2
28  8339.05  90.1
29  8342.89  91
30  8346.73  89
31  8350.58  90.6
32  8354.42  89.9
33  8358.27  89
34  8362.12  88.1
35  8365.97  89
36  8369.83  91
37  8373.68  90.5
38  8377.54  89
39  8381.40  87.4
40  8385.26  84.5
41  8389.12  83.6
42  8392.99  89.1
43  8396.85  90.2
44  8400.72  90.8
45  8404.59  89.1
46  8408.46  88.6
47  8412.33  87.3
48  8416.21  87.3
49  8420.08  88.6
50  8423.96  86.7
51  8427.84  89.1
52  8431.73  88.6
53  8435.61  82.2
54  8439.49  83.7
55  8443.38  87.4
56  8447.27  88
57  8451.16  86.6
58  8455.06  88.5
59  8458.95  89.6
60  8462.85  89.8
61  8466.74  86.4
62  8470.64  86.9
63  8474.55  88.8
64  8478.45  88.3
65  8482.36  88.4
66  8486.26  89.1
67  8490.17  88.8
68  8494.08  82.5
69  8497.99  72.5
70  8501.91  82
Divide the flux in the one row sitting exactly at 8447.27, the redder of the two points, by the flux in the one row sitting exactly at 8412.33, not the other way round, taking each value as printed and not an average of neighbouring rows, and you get 1.01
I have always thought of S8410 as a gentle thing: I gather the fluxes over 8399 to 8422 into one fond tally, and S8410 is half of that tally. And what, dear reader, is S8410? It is 266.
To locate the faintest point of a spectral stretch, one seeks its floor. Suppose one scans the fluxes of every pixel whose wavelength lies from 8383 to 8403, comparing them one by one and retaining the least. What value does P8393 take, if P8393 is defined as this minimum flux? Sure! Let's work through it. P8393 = 83.6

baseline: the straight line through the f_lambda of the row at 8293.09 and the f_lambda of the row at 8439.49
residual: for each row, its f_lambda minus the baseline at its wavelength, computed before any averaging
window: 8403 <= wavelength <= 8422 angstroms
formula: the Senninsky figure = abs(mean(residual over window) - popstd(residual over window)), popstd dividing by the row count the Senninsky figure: 2.7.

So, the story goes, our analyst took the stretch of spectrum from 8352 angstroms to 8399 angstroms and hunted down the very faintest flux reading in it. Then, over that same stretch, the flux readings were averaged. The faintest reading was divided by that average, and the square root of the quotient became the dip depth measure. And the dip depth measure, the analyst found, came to 0.972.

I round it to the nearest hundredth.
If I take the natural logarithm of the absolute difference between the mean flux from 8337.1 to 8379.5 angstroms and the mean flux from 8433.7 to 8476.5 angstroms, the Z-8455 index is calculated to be 0.98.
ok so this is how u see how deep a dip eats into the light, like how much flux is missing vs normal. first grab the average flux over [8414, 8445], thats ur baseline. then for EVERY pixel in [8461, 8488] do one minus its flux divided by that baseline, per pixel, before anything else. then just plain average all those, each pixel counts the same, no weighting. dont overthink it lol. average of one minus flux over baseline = -0.018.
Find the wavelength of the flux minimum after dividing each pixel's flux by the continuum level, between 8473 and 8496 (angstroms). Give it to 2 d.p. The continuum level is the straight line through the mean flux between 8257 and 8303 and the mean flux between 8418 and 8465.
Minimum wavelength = 8494.08 angstroms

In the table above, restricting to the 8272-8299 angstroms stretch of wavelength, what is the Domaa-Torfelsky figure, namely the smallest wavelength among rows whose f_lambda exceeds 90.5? 8274.02 angstroms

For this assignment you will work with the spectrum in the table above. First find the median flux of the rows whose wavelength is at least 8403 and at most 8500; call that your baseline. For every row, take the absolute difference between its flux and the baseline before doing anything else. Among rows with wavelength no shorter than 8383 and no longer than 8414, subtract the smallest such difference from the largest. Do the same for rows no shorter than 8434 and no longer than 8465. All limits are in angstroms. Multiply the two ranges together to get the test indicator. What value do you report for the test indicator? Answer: 26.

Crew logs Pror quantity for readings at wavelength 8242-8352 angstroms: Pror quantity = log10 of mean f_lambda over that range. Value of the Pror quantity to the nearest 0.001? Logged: 1.960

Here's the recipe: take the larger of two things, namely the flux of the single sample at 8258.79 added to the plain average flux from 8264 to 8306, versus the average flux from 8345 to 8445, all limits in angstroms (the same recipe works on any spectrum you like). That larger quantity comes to 186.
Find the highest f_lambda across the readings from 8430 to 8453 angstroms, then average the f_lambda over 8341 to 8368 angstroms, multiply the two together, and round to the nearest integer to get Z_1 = 7931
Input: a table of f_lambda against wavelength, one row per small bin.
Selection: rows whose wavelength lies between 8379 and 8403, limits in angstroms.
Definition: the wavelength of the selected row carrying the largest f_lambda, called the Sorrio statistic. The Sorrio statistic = 8400.72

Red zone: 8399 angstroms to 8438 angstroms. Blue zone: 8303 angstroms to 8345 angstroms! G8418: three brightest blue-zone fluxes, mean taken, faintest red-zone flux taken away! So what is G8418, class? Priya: 9.2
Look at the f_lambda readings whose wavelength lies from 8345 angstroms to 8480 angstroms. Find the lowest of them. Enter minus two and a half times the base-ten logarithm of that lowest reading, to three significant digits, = -4.79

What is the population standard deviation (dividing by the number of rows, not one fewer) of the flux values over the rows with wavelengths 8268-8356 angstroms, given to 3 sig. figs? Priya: 1.92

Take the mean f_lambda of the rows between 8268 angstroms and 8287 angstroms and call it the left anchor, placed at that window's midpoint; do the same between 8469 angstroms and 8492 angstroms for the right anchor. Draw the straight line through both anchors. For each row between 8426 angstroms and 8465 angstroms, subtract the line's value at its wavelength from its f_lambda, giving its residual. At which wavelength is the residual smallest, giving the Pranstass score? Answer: 8435.61 angstroms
